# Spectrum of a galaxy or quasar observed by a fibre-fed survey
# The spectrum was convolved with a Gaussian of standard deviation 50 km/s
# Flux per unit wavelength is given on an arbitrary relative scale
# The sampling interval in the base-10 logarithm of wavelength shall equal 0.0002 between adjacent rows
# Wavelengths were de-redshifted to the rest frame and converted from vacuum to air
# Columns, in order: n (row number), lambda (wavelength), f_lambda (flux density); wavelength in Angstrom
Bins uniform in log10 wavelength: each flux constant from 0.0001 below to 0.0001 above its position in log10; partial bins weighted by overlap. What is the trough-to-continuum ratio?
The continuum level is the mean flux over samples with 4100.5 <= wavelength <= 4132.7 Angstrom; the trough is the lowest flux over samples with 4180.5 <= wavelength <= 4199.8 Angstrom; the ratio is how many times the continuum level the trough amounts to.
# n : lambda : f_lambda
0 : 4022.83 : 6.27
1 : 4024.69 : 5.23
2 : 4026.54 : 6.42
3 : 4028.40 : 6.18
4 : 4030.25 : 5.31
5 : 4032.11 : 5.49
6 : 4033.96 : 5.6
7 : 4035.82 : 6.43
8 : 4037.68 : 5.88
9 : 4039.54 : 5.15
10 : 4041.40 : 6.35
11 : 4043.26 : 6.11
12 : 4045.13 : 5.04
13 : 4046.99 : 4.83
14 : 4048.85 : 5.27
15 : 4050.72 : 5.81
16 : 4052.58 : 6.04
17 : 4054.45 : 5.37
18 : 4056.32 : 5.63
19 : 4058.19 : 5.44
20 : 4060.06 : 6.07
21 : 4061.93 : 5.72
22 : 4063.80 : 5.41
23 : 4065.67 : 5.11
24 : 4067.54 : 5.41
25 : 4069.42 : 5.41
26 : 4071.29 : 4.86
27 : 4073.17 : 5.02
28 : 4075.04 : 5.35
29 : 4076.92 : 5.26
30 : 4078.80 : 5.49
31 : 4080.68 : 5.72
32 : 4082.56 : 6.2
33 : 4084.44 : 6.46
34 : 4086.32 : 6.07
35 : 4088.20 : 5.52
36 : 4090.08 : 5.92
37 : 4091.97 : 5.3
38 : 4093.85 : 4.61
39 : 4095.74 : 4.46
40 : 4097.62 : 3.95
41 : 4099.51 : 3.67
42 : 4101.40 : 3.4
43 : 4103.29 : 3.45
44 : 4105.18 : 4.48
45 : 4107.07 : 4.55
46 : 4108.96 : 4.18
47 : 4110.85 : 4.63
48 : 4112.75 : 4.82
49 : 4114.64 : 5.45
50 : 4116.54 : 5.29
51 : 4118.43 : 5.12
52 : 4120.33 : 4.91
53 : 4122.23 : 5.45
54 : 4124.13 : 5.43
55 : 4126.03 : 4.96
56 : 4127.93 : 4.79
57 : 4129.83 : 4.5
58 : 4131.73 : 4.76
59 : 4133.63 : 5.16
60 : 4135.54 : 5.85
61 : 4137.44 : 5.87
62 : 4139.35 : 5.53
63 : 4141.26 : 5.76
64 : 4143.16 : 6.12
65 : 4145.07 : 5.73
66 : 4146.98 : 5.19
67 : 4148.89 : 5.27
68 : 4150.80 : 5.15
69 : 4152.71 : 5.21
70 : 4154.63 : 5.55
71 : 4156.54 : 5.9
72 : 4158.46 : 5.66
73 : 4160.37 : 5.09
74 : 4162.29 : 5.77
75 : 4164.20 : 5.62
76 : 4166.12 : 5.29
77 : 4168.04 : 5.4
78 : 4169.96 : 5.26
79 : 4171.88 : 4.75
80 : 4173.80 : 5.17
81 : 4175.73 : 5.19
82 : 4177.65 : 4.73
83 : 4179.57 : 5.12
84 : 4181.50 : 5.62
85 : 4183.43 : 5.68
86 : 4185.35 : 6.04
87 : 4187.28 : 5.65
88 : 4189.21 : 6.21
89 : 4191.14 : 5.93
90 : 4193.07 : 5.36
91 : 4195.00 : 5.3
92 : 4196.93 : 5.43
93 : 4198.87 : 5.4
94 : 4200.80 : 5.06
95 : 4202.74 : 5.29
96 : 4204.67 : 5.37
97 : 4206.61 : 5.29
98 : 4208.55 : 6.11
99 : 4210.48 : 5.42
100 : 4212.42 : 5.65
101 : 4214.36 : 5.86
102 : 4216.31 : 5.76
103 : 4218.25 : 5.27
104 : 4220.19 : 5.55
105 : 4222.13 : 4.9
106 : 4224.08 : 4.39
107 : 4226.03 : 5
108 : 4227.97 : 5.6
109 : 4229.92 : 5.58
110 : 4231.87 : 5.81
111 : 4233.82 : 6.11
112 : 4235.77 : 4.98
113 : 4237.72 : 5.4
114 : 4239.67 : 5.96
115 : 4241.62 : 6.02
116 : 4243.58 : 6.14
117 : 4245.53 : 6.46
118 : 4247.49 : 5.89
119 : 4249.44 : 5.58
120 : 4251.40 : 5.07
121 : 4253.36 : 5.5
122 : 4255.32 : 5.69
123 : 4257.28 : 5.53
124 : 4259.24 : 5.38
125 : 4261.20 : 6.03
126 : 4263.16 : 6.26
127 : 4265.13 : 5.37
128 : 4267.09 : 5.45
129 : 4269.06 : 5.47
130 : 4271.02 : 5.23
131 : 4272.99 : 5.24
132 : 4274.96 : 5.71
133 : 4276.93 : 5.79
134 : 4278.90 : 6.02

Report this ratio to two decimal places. 1.12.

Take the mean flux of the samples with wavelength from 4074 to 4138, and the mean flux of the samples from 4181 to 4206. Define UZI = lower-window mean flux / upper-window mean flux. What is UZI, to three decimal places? 0.904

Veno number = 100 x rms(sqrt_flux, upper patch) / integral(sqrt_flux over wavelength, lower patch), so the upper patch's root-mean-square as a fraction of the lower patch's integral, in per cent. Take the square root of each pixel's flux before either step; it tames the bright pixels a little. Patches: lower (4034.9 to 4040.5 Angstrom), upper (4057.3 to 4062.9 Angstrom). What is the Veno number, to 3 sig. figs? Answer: 17.8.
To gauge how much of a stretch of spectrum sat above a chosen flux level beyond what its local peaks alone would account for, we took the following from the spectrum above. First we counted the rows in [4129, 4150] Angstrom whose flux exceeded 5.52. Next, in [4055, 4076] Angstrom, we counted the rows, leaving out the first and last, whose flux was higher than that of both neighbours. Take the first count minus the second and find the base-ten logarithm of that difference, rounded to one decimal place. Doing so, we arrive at 0.7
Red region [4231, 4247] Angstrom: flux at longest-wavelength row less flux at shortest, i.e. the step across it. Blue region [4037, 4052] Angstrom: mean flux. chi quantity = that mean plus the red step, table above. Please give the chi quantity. 6.21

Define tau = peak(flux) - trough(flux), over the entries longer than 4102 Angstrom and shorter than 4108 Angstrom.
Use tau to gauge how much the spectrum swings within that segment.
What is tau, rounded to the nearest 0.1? 1.1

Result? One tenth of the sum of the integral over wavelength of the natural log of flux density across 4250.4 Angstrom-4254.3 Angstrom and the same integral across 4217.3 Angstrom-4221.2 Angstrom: 1.31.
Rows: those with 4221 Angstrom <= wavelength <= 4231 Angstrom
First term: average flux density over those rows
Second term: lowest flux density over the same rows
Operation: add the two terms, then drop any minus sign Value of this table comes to 9.5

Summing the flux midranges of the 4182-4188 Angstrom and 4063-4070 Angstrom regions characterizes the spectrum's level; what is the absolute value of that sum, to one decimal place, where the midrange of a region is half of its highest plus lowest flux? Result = 11.1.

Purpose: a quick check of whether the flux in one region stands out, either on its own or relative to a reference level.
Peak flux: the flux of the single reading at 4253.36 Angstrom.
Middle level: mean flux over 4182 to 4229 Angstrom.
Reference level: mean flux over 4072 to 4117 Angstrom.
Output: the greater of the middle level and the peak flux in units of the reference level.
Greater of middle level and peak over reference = 5.48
